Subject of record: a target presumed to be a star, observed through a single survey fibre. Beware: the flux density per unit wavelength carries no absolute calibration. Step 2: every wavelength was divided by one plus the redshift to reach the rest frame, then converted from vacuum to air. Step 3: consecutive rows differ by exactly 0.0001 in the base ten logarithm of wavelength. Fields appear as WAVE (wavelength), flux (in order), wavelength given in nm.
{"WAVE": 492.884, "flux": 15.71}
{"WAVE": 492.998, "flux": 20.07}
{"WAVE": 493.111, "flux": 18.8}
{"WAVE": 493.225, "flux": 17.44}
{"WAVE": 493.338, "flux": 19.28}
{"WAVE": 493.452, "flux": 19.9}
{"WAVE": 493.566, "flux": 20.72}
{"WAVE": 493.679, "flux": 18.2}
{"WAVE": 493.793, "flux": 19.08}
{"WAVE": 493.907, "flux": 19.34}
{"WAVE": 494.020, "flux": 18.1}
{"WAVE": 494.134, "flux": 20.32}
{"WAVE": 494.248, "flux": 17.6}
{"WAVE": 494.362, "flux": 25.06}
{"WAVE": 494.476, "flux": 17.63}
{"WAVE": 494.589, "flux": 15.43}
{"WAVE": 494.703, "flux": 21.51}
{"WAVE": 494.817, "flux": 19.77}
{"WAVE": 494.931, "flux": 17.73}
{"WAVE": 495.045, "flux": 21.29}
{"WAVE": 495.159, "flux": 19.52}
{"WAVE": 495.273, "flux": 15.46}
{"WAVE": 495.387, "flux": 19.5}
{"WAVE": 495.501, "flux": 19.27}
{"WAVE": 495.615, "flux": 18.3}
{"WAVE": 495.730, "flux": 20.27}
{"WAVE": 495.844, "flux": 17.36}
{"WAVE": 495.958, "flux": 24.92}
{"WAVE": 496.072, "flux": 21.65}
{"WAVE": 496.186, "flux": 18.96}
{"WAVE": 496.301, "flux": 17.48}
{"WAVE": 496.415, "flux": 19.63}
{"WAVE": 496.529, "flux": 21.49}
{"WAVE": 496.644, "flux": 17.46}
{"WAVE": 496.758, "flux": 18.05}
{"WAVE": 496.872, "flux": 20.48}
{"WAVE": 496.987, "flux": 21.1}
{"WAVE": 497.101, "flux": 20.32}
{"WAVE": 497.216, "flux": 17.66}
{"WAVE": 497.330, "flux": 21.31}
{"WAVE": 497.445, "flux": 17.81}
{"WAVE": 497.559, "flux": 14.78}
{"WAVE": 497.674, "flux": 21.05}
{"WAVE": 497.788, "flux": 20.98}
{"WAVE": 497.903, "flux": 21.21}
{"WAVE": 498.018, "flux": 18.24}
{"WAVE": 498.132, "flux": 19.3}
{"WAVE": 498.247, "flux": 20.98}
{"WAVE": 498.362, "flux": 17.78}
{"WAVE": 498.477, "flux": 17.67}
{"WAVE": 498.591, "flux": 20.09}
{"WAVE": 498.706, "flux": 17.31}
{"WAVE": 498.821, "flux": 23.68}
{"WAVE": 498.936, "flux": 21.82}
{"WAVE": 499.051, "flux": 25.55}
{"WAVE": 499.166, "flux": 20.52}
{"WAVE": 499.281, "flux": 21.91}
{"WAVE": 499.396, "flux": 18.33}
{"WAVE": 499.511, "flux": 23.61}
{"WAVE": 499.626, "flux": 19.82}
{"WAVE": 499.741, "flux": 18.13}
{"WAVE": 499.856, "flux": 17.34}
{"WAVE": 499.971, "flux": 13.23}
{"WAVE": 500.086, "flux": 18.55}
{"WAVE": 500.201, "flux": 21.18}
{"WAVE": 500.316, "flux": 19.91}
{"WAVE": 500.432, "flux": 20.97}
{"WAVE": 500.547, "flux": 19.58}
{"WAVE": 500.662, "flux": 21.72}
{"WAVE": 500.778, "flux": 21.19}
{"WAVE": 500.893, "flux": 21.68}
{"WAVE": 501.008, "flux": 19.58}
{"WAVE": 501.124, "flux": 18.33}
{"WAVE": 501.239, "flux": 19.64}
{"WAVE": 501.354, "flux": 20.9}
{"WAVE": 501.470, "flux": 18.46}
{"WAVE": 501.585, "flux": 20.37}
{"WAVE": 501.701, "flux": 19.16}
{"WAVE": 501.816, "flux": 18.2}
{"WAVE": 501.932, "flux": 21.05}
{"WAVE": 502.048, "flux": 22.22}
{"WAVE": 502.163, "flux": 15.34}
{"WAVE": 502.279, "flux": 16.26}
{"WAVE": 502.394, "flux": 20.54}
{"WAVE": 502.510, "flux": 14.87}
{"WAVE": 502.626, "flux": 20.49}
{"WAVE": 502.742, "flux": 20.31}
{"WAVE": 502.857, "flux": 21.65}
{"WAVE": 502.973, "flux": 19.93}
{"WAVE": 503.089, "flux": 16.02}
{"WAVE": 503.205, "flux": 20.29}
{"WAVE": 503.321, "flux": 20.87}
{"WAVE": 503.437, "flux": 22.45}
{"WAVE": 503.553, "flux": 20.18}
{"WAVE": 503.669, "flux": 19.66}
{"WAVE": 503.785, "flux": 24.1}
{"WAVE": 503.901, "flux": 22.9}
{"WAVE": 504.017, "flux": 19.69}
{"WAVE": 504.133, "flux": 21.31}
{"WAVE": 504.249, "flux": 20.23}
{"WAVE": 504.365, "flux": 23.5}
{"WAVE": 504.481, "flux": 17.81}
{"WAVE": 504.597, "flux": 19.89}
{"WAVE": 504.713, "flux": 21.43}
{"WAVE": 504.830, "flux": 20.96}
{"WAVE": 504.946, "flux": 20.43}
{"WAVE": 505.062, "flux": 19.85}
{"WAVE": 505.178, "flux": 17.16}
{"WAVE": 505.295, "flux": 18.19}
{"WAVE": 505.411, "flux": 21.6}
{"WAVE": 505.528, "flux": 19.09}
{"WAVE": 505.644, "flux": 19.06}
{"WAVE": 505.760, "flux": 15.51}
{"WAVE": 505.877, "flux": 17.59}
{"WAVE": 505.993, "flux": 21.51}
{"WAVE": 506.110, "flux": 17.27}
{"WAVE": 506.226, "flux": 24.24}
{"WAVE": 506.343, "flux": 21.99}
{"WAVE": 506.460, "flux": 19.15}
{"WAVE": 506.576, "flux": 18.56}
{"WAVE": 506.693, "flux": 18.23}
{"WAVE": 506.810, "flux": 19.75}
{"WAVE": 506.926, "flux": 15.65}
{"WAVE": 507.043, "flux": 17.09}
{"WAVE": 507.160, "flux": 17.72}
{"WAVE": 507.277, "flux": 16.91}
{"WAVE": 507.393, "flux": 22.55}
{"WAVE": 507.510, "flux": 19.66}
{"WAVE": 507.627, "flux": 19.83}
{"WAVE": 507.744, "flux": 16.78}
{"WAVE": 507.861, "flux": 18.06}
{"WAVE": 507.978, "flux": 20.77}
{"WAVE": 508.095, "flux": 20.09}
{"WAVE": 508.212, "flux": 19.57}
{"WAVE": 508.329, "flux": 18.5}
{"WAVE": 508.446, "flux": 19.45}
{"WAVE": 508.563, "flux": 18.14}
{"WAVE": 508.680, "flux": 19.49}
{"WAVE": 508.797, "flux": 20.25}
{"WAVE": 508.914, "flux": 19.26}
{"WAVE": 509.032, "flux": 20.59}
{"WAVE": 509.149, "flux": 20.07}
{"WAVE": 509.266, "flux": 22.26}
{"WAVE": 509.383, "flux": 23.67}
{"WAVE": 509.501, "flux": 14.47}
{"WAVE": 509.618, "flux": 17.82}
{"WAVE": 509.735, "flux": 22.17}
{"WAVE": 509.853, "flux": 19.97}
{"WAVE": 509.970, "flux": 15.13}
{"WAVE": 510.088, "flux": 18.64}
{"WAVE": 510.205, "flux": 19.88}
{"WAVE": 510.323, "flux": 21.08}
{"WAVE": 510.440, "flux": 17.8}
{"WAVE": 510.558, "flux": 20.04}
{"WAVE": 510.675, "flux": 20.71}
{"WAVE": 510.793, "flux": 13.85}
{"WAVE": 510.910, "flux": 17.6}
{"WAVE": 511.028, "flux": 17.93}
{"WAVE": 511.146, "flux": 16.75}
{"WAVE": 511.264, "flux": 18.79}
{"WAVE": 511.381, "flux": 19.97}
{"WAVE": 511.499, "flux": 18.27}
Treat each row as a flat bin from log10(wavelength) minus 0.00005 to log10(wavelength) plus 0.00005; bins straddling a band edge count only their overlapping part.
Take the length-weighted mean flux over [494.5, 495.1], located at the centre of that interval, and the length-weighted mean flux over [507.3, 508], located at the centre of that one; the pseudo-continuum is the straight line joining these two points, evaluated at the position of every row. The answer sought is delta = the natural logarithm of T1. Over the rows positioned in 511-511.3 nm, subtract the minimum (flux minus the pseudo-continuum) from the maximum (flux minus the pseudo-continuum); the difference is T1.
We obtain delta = 0.71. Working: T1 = 2.0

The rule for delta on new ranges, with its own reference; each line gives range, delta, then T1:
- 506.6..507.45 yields 1.93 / 6.9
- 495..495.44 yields 1.76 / 5.8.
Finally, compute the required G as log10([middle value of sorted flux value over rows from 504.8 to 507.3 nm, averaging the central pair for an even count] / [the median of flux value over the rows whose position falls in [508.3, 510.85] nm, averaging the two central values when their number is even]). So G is -0.02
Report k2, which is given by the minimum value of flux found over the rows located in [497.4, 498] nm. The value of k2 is 14.78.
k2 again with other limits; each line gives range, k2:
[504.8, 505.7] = 17.16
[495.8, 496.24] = 17.36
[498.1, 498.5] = 17.67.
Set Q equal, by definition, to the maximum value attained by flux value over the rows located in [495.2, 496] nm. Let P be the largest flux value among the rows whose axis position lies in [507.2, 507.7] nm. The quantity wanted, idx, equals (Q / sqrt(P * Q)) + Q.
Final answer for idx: 26.0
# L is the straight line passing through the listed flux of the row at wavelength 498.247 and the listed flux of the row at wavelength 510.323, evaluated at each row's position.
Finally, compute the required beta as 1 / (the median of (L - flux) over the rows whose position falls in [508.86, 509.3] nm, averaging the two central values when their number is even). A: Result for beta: 1.35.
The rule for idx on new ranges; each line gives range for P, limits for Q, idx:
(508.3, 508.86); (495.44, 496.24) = 26.0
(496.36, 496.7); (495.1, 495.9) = 21.2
